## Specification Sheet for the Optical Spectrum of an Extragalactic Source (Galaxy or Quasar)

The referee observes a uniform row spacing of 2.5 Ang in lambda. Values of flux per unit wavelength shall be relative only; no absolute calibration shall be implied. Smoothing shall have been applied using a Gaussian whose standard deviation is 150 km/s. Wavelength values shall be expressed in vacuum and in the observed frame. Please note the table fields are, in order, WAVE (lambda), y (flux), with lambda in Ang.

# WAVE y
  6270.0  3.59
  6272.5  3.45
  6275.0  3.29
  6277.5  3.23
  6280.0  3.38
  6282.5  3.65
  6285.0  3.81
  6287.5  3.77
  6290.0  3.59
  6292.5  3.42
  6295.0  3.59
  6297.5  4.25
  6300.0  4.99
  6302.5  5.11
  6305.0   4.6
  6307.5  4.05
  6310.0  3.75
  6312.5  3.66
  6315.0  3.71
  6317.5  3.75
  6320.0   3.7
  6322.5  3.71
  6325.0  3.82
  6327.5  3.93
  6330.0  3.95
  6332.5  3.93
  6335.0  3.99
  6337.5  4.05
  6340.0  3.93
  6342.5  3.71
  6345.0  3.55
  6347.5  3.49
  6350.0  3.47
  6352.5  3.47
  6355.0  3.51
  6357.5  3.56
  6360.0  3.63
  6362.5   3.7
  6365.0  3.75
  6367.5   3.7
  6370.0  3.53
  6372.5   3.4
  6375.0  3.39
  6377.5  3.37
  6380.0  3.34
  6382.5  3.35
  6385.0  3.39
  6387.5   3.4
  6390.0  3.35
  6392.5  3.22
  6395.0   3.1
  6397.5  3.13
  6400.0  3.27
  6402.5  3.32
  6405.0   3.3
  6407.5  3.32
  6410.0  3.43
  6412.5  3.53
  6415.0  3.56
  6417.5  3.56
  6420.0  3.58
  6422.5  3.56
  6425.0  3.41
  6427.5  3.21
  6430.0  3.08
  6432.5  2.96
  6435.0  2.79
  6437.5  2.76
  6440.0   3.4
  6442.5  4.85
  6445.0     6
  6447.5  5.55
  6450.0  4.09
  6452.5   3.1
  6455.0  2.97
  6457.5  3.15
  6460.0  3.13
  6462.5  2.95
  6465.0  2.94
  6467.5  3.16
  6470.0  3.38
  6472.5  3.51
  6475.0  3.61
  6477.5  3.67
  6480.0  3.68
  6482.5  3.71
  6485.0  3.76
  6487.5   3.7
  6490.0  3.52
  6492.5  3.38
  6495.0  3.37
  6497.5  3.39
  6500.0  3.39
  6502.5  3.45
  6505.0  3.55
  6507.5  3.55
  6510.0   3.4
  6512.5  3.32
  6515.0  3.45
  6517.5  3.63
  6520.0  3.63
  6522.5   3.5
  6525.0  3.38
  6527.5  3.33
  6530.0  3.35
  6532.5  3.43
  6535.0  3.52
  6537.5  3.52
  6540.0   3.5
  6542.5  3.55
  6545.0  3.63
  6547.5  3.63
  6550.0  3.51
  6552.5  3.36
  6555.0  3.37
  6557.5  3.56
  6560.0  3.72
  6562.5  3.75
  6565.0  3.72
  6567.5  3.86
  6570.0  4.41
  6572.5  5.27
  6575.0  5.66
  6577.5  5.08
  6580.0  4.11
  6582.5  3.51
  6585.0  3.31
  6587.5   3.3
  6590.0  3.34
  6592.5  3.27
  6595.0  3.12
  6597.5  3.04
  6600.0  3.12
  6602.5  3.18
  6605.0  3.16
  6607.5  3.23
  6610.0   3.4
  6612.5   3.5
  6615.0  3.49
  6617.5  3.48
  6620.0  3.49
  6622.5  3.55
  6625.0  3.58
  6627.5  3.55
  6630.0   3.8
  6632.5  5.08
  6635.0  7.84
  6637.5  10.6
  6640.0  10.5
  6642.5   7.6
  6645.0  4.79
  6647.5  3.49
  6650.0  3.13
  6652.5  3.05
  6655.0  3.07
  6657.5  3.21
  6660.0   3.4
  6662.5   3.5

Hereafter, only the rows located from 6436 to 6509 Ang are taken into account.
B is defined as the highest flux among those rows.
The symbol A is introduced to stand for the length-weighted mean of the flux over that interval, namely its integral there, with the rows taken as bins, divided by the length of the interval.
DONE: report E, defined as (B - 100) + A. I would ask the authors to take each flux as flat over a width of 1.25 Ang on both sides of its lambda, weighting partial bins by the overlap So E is -90.4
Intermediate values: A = 3.61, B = 6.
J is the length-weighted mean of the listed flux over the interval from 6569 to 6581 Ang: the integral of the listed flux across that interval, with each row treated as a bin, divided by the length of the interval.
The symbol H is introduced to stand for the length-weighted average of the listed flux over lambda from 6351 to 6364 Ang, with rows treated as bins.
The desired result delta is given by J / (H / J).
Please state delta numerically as 6.8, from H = 3.58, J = 4.9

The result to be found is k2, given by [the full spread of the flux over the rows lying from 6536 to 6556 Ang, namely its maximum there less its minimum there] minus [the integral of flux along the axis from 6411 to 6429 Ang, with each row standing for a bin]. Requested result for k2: -62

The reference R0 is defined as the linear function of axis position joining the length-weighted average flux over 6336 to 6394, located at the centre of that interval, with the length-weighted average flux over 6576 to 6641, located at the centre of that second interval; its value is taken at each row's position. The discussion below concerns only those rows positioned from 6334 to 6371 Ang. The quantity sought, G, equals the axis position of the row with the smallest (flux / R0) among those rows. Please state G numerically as 6352.5 Ang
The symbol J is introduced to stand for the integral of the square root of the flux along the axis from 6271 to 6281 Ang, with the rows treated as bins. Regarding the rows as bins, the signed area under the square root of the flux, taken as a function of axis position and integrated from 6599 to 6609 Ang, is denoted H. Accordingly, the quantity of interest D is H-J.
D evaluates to 0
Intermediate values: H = 18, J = 18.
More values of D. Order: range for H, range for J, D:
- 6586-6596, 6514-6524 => -1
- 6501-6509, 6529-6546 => -17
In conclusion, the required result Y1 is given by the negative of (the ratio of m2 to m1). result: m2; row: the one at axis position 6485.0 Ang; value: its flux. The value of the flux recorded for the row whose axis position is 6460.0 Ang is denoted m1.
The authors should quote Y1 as -1.2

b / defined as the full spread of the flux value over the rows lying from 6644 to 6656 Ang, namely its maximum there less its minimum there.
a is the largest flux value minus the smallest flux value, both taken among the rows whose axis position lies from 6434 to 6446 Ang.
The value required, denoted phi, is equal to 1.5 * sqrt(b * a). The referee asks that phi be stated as 3.56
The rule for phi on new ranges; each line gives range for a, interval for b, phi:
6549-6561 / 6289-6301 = 1.13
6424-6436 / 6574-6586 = 1.81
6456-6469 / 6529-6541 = 0.29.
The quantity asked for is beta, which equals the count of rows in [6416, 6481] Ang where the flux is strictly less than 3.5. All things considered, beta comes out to 15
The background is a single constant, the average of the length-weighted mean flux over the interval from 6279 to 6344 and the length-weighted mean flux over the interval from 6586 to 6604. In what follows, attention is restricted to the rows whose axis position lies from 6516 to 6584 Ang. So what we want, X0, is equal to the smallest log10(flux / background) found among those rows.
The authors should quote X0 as -0.03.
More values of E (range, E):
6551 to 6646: -85.1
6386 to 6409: -93.3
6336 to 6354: -92.3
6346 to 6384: -92.7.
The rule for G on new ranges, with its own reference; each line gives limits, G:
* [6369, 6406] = 6395.0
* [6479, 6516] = 6512.5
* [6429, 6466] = 6437.5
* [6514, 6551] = 6527.5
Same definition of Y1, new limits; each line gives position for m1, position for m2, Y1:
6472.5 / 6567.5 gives -1.1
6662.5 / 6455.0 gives -0.8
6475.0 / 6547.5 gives -1.0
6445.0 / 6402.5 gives -0.6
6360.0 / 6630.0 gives -1.0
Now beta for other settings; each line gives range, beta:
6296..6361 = 3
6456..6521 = 14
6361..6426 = 17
